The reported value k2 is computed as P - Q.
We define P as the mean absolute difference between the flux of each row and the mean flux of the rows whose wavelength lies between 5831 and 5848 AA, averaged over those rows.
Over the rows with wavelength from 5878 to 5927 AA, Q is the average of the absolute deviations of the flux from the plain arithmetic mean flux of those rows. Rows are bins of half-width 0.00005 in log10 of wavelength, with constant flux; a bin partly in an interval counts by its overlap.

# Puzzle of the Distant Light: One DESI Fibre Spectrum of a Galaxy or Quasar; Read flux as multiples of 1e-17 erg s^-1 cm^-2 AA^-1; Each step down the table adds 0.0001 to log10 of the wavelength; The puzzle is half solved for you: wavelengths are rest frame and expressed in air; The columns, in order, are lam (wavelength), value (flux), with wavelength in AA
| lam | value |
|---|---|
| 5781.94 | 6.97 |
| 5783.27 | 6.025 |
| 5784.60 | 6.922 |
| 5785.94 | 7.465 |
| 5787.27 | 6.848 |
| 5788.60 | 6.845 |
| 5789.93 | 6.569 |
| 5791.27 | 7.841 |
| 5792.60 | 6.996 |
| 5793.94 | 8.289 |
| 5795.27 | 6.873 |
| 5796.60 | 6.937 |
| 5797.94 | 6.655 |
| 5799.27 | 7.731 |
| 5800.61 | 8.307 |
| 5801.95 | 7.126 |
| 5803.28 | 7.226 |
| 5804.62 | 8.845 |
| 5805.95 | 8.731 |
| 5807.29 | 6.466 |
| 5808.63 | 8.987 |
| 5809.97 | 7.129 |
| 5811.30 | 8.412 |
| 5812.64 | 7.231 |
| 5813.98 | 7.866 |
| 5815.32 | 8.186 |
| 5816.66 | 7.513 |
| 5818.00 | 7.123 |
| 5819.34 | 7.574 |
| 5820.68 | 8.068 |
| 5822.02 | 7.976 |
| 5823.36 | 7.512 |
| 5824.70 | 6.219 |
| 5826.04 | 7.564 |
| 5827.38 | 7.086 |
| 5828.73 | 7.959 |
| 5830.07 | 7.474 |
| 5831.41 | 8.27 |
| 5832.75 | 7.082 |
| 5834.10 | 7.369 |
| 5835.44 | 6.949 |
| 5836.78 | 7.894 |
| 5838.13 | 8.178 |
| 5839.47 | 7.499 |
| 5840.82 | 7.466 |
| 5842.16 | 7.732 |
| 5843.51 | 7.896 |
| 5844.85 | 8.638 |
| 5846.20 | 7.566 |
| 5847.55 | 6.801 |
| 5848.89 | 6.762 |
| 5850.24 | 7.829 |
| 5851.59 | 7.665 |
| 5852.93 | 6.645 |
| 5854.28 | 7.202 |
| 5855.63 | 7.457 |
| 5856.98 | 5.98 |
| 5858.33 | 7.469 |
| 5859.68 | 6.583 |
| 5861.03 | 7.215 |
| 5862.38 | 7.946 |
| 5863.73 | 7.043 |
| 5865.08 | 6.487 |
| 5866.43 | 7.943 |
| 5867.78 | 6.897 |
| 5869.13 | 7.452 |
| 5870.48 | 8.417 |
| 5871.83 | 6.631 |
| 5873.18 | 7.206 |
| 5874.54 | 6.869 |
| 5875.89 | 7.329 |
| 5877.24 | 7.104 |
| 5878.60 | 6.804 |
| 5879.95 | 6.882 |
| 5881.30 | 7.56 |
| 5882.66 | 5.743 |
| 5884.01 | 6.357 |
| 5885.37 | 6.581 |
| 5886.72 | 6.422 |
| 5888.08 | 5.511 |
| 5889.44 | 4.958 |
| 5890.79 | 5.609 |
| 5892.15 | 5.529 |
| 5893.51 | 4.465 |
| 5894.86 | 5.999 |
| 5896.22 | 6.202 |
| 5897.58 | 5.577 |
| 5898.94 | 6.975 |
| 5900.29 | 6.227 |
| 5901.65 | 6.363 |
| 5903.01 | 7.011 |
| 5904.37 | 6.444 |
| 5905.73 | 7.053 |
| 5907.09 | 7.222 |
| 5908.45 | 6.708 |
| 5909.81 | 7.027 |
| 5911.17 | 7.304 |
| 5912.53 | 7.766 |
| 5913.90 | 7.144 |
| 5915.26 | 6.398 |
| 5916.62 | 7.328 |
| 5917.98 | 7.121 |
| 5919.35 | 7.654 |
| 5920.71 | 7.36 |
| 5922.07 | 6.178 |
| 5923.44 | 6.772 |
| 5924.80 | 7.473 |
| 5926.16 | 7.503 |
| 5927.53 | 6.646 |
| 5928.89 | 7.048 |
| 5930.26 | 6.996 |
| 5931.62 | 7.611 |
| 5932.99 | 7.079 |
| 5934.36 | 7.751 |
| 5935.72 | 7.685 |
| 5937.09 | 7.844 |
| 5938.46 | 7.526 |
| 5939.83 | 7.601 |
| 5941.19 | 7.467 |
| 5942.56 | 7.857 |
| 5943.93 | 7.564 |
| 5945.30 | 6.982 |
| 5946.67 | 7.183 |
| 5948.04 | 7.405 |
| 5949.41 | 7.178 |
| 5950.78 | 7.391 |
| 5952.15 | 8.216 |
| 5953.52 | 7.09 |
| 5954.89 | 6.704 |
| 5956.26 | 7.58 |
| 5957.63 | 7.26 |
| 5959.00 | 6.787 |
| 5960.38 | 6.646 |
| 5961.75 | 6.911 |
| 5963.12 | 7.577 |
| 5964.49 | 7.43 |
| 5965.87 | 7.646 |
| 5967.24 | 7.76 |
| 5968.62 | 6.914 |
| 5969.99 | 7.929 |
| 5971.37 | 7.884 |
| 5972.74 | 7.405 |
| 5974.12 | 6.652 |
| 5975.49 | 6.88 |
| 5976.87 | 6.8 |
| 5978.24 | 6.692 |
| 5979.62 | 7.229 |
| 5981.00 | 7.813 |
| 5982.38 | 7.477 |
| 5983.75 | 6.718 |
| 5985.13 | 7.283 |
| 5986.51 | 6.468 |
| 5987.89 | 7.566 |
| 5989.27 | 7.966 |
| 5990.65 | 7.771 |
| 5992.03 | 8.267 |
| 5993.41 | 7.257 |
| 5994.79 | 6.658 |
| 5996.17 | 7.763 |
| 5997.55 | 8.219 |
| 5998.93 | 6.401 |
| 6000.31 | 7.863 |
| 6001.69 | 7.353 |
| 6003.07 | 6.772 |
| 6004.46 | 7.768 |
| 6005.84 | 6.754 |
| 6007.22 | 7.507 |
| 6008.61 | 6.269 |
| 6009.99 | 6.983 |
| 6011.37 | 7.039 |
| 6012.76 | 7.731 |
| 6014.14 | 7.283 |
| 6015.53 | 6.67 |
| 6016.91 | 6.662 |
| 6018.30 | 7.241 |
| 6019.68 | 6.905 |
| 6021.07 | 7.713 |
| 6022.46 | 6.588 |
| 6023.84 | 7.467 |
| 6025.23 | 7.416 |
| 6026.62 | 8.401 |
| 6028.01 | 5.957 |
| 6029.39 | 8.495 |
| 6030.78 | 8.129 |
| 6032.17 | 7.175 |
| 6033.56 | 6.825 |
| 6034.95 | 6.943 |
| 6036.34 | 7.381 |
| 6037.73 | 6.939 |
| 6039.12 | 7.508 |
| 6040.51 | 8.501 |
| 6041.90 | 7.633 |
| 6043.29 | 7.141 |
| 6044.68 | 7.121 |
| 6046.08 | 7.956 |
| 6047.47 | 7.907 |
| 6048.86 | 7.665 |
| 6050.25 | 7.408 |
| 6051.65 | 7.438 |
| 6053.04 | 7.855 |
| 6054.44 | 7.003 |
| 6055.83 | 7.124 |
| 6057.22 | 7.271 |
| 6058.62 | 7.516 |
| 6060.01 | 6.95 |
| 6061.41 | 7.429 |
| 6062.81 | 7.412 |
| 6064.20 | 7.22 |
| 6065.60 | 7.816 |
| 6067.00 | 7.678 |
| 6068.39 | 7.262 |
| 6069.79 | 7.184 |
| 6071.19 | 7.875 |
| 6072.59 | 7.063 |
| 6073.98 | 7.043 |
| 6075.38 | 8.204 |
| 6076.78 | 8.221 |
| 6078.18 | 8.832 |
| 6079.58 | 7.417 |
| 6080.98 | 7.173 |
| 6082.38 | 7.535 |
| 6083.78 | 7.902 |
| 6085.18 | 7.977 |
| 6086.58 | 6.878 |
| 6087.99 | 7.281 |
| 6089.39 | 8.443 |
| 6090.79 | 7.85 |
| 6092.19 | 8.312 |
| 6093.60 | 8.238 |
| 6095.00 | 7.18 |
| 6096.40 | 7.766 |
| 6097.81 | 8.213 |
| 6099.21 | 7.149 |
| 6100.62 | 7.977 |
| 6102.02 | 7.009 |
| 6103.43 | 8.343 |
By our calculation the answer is -0.212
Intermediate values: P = 0.42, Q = 0.64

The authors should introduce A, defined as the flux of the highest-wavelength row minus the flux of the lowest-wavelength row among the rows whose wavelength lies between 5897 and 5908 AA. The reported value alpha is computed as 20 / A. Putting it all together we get 12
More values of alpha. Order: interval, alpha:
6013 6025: 109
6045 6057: -24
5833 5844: 38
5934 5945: -107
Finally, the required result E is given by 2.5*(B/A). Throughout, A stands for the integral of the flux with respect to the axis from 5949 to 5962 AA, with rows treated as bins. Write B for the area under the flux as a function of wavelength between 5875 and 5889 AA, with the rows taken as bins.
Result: 2.5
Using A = 93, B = 92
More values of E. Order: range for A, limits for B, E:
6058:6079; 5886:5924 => 3.9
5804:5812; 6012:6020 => 2.2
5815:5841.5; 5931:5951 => 1.9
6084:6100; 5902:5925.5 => 3.3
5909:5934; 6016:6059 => 4.5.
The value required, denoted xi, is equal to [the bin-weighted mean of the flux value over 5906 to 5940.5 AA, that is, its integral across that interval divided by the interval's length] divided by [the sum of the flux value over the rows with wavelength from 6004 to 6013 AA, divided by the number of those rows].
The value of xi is 1.01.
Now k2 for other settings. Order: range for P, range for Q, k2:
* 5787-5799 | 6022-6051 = -0.056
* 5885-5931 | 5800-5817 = -0.052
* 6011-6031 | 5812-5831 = 0.195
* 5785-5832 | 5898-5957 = 0.198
